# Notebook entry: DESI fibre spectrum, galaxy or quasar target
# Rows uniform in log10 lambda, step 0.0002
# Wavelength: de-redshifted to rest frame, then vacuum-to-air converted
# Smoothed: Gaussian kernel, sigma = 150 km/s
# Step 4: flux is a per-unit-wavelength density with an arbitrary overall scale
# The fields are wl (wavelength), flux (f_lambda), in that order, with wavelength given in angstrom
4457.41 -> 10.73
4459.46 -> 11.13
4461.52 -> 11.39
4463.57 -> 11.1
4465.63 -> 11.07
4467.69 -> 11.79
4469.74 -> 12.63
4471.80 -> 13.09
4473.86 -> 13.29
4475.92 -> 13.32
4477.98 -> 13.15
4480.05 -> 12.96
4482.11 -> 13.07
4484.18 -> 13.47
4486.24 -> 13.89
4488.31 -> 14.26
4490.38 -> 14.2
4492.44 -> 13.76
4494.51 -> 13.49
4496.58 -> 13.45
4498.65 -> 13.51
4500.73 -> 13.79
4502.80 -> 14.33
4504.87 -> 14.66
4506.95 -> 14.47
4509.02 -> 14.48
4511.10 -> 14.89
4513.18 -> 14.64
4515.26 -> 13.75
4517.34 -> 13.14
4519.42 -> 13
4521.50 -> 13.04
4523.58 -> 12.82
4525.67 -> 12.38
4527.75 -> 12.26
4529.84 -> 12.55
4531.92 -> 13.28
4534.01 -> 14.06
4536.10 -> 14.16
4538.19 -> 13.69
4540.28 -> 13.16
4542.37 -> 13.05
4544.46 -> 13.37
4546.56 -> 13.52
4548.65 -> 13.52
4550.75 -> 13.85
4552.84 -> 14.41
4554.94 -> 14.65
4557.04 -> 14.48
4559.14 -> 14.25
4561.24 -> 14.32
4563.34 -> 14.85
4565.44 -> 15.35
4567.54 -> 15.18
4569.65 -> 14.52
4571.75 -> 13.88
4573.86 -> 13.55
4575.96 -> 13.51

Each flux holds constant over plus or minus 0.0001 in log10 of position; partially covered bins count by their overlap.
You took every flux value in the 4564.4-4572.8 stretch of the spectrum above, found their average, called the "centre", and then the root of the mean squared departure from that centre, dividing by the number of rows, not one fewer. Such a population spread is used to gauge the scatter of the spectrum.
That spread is 0.58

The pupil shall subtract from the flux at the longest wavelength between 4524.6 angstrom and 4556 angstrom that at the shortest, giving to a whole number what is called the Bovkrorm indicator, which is 2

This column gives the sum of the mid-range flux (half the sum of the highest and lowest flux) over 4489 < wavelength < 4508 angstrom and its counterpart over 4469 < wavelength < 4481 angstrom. 27.0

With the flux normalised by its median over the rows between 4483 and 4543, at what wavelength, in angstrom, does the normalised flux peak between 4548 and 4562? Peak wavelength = 4554.94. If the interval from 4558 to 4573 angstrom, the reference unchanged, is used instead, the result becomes 4565.44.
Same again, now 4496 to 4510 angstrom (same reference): 4504.87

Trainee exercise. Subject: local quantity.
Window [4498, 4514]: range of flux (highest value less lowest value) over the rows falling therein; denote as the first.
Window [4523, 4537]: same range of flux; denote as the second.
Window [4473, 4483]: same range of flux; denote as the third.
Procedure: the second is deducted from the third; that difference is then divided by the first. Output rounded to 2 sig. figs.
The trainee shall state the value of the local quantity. -1.1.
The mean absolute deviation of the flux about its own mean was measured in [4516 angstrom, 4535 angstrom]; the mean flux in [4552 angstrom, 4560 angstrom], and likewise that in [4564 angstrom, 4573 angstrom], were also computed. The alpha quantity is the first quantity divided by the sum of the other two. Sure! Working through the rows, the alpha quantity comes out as 0.0136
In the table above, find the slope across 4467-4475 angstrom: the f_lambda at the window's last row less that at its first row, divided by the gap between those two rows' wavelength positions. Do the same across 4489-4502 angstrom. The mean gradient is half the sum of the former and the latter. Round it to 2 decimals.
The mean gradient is 0.10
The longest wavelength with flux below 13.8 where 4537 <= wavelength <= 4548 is 4546.56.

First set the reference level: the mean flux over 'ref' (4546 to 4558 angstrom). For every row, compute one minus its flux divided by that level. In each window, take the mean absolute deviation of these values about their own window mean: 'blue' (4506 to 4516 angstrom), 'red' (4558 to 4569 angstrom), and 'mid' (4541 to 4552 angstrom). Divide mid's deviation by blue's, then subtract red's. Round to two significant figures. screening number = 0.70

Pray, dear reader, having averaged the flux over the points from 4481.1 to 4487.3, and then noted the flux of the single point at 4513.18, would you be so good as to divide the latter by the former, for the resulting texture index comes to 1.09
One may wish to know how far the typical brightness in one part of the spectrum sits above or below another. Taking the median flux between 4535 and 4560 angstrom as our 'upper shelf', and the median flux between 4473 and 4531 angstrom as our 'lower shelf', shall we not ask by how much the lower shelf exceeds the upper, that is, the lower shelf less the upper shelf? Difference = -0.29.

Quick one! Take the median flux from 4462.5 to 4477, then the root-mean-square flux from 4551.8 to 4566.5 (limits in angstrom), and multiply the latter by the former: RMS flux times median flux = 185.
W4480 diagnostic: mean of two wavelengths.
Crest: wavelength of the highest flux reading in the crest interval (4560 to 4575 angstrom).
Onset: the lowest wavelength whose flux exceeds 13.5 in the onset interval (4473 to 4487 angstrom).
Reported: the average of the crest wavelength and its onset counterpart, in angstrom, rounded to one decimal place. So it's 4525.8 angstrom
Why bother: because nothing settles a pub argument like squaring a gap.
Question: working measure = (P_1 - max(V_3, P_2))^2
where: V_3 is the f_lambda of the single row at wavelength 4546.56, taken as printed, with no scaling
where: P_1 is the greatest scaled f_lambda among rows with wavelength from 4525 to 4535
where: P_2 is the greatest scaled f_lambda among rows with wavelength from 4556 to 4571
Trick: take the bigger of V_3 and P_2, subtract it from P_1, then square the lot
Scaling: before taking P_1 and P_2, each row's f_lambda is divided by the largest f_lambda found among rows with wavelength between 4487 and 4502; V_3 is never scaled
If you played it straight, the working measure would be 157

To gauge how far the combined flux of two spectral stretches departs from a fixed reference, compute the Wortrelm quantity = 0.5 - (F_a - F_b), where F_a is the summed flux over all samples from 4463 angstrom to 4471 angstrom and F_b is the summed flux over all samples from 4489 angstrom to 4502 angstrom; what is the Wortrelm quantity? 36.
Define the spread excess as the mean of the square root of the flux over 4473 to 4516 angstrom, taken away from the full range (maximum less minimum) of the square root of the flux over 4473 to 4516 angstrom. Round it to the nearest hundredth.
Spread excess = -3.46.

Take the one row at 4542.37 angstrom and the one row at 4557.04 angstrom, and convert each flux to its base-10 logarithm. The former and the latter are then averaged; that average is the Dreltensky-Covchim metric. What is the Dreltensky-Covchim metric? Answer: 1.138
